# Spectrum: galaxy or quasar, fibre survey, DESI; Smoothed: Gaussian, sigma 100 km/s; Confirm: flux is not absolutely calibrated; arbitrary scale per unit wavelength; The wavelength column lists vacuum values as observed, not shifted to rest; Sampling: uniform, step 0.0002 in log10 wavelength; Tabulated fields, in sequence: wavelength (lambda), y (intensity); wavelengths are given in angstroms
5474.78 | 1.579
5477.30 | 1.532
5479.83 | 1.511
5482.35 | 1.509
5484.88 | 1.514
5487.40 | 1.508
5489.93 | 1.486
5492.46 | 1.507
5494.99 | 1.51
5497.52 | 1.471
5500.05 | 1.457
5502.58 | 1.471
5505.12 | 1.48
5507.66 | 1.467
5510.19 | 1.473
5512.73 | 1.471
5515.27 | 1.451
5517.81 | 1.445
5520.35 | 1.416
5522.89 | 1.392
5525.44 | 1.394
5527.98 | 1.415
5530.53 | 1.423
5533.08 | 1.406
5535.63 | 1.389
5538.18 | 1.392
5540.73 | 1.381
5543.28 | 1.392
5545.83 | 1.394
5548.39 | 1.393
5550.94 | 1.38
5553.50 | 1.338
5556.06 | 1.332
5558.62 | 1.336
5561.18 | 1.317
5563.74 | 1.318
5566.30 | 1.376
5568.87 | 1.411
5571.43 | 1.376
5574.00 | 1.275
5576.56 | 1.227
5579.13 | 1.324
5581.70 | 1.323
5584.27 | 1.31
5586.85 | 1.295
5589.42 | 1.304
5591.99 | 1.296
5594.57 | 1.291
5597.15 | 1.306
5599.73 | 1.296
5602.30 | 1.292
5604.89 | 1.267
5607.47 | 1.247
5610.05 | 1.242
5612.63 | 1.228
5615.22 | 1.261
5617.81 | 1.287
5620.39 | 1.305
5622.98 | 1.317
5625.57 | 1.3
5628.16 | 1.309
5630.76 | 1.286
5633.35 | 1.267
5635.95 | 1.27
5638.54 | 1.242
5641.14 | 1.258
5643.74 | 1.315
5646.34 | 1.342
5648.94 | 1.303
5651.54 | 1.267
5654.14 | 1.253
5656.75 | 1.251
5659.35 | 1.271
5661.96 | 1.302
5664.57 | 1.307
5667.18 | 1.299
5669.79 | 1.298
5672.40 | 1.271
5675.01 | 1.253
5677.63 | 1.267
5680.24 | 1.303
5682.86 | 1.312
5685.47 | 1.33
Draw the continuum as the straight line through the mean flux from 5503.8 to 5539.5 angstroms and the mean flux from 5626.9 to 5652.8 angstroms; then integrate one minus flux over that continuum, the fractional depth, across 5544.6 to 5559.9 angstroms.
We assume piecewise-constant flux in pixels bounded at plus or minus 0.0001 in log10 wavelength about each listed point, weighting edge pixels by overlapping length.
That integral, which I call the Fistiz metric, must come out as 0.33 angstroms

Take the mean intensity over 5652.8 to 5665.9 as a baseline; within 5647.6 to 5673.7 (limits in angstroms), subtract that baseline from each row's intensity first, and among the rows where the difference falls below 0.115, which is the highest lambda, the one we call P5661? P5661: 5672.40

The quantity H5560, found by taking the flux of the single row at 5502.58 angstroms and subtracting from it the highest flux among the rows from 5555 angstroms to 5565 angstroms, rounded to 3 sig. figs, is 0.135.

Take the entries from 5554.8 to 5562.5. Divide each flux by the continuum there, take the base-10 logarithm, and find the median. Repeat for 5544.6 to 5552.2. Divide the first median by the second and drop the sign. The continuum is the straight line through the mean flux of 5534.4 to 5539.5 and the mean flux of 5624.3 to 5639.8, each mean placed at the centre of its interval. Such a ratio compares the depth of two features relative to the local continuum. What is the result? 2.7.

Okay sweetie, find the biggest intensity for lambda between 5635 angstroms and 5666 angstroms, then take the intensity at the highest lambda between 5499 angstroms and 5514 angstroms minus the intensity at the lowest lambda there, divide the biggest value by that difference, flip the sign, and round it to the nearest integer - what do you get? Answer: -96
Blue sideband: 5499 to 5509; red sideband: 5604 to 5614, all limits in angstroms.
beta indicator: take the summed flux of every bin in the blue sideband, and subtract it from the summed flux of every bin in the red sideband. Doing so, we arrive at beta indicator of -0.9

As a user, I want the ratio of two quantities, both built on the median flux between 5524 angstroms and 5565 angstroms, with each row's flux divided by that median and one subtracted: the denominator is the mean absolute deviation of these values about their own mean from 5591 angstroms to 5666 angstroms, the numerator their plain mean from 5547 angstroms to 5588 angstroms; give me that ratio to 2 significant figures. -2.4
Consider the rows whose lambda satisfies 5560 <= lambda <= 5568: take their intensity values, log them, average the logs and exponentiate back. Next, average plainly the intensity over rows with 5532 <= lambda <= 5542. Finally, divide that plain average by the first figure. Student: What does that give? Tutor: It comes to 1.041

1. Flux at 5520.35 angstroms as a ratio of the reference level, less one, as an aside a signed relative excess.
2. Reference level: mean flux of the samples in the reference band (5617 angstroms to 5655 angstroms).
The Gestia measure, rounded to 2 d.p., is 0.10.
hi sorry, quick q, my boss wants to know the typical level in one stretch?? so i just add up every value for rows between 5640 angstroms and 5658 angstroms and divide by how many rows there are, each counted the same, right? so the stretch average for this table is 1.284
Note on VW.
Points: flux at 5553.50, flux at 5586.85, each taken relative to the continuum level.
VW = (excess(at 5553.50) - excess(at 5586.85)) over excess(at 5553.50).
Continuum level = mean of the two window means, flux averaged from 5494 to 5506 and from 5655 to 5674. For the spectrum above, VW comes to -1.0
